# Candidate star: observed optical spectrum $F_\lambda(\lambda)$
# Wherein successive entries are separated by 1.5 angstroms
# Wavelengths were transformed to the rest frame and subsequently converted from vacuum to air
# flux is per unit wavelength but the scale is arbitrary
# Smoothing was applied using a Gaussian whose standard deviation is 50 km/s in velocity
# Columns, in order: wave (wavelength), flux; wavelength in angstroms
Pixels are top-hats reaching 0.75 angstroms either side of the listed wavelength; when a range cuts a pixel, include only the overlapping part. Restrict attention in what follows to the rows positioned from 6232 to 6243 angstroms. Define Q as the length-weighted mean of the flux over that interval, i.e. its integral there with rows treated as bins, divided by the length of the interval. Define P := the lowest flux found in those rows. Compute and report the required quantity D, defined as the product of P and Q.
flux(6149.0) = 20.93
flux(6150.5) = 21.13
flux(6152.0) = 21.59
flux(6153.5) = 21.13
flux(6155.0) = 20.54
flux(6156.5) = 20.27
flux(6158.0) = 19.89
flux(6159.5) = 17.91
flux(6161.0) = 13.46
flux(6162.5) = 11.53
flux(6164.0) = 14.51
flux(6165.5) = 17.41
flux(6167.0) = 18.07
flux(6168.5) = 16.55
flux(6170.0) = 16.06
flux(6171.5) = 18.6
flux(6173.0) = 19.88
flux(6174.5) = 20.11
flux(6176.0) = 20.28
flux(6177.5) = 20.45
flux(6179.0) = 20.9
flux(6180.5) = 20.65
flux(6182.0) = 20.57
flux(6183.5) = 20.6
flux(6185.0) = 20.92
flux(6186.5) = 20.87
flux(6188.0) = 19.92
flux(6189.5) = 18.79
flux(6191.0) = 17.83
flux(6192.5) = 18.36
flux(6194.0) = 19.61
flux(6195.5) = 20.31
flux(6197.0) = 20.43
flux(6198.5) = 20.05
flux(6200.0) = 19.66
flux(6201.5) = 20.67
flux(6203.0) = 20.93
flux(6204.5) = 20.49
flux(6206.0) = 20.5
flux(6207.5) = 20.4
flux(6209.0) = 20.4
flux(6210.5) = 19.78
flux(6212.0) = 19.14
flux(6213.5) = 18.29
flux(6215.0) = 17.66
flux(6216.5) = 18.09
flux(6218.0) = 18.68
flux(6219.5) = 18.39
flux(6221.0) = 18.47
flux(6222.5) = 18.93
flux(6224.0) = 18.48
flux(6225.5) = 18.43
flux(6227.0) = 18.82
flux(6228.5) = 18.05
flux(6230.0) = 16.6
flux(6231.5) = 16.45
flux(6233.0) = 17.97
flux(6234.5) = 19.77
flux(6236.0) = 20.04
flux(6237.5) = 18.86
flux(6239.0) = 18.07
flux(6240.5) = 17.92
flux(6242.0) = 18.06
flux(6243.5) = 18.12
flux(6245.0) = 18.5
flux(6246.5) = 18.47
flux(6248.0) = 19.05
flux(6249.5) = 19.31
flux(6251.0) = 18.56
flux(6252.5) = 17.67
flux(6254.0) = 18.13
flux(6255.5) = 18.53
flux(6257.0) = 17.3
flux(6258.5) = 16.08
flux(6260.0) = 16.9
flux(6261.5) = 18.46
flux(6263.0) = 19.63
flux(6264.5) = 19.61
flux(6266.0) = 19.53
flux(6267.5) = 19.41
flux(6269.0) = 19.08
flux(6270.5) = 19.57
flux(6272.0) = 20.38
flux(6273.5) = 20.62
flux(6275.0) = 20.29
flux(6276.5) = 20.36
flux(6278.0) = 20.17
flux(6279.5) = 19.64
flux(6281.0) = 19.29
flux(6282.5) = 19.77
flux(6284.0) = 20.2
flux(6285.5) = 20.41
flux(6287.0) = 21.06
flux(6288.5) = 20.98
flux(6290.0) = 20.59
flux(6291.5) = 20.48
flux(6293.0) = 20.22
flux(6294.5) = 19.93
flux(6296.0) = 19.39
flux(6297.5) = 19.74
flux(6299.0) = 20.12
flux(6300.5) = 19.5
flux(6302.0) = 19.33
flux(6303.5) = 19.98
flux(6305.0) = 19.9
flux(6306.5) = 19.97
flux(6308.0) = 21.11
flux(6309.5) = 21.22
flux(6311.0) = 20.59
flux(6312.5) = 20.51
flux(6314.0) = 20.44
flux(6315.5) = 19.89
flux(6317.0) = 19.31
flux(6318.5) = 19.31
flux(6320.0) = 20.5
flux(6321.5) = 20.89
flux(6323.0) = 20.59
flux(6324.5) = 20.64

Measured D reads 333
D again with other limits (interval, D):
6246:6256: 327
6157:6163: 185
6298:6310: 389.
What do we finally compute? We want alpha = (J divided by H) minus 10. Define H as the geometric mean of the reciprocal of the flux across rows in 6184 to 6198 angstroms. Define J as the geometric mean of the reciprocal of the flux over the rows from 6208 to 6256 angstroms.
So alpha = -8.94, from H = 0.051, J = 0.0541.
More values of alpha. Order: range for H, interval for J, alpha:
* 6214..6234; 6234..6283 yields -9.04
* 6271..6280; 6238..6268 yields -8.90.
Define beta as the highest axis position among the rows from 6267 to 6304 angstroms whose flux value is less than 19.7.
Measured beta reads 6302.0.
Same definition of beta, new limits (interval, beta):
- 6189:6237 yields 6233.0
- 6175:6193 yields 6192.5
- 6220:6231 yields 6230.0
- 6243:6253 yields 6252.5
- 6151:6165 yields 6164.0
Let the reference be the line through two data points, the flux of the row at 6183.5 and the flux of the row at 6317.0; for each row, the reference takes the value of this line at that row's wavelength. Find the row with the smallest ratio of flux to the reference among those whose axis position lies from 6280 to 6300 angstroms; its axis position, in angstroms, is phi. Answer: 6281.0 angstroms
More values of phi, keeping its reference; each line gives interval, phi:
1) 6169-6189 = 6170.0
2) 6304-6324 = 6317.0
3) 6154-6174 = 6162.5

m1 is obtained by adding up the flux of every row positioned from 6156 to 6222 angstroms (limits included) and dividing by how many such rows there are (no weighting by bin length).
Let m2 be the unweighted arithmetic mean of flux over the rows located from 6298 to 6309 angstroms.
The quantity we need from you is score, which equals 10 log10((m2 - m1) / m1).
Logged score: -13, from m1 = 19.0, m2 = 20.0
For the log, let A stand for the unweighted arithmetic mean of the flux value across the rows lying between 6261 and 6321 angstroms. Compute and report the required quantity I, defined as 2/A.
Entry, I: 0.100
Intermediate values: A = 20.0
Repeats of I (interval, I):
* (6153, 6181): 0.109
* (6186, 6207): 0.101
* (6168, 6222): 0.102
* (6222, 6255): 0.109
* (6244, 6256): 0.108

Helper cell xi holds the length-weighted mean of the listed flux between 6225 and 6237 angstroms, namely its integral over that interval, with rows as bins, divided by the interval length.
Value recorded 18.3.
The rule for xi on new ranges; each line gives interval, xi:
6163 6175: 17.5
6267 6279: 20.0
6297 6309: 20.0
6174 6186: 20.6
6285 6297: 20.4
